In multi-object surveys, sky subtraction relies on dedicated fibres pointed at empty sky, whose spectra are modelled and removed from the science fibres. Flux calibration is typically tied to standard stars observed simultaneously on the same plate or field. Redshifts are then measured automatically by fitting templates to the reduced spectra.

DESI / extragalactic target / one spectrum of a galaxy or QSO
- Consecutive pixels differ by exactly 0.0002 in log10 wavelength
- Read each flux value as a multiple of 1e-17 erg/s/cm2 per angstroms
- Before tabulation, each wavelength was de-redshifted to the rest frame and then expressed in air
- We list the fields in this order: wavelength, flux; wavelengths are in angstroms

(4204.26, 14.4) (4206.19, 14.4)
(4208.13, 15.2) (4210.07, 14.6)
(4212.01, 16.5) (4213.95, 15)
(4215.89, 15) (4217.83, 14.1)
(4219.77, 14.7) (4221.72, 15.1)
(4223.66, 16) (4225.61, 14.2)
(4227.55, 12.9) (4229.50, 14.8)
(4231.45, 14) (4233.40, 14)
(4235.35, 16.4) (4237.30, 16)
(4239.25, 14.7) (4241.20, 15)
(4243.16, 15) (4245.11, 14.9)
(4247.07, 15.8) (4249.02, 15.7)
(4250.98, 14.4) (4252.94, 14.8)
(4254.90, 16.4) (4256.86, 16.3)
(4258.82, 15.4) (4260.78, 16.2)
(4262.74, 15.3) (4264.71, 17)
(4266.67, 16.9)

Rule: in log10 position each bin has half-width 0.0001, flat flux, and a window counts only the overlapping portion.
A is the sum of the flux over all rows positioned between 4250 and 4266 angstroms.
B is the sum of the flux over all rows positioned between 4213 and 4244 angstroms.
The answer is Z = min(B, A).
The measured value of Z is 126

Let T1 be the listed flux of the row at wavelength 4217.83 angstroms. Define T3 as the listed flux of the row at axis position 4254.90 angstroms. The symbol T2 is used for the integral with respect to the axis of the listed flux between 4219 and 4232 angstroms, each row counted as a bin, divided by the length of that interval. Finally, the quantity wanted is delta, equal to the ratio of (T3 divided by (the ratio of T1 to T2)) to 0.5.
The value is 33.8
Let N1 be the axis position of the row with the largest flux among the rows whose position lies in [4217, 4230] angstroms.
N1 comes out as 4223.66 angstroms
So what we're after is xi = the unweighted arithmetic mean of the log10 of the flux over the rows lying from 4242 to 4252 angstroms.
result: 1.18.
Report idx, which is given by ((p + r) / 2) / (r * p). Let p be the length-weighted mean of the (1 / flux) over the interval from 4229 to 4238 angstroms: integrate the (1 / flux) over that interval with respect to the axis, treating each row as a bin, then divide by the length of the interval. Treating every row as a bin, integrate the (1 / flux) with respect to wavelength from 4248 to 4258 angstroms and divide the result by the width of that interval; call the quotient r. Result 15.2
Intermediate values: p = 0.0669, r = 0.0646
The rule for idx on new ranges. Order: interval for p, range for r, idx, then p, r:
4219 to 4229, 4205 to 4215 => 14.8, 0.0689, 0.0663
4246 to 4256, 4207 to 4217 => 15.3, 0.0649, 0.0658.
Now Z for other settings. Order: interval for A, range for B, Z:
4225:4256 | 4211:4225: 106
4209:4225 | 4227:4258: 121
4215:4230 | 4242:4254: 91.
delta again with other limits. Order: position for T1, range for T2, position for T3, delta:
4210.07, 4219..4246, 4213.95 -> 30.5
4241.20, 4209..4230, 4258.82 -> 30.4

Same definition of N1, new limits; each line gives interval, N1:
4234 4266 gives 4264.71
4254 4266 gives 4264.71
